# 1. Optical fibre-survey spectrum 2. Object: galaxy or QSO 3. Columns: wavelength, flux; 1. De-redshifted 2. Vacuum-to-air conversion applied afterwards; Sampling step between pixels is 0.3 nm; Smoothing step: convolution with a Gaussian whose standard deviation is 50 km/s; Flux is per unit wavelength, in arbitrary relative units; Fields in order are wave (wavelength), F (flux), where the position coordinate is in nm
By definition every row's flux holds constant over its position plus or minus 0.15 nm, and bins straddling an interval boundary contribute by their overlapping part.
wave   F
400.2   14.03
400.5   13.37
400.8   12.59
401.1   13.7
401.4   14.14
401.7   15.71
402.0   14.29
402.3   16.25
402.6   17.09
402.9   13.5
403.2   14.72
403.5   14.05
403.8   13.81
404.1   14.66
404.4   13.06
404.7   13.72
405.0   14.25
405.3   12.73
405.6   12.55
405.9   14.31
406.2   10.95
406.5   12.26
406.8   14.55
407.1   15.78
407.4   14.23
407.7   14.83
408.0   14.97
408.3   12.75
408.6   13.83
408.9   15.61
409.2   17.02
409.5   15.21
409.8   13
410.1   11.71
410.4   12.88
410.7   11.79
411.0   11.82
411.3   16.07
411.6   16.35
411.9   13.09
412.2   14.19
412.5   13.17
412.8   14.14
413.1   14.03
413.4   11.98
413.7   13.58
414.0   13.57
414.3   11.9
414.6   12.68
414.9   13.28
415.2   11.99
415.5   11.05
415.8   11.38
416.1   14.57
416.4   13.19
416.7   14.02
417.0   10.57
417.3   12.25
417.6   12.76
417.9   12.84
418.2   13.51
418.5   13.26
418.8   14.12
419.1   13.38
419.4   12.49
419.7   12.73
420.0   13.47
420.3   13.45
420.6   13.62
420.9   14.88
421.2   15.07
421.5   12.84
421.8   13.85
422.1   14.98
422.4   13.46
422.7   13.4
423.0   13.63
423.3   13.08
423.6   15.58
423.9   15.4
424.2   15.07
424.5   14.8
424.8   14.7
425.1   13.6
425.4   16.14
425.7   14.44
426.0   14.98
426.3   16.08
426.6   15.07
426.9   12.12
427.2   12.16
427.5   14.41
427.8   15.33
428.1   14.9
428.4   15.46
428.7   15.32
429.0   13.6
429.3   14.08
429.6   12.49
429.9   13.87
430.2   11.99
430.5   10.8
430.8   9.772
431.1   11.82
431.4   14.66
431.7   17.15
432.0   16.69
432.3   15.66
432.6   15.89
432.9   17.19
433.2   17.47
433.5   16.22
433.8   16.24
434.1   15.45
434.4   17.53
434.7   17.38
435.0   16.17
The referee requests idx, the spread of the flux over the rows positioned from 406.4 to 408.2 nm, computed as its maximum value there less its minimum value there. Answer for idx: 3.5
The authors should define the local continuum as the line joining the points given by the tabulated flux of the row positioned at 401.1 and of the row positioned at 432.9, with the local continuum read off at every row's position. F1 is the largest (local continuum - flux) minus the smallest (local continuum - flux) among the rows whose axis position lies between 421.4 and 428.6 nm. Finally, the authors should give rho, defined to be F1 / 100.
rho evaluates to 0.042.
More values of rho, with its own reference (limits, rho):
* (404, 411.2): 0.057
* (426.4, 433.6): 0.074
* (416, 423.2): 0.041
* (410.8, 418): 0.064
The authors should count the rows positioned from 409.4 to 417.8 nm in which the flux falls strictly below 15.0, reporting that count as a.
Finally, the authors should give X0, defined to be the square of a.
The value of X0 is 625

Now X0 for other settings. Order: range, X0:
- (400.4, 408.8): 576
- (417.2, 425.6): 529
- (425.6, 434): 225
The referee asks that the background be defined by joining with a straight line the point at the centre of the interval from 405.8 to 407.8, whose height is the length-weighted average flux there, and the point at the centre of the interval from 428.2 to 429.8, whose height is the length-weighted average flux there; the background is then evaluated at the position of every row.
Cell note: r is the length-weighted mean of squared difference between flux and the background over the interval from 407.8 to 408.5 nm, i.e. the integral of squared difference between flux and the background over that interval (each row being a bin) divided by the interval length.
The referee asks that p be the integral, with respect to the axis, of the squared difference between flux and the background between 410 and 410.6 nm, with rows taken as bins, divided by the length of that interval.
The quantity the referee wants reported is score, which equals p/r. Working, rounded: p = 2.8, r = 1.1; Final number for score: 2.5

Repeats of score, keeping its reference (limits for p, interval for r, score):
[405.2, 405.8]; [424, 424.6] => 1.6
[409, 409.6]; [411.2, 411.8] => 1.2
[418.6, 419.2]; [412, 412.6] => 0.7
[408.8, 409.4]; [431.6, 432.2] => 1.0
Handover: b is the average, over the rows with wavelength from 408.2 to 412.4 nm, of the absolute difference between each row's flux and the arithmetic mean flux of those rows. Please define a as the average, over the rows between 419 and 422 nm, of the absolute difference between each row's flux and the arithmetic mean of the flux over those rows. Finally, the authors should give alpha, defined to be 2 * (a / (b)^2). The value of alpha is 1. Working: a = 0.6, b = 1.5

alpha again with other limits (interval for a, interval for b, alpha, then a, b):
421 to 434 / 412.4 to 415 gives 7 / 1.4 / 0.6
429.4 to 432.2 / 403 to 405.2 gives 22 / 2.1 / 0.4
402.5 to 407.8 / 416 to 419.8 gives 4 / 1.0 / 0.7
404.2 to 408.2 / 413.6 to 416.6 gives 3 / 1.1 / 0.9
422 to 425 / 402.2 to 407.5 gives 1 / 0.8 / 1.1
